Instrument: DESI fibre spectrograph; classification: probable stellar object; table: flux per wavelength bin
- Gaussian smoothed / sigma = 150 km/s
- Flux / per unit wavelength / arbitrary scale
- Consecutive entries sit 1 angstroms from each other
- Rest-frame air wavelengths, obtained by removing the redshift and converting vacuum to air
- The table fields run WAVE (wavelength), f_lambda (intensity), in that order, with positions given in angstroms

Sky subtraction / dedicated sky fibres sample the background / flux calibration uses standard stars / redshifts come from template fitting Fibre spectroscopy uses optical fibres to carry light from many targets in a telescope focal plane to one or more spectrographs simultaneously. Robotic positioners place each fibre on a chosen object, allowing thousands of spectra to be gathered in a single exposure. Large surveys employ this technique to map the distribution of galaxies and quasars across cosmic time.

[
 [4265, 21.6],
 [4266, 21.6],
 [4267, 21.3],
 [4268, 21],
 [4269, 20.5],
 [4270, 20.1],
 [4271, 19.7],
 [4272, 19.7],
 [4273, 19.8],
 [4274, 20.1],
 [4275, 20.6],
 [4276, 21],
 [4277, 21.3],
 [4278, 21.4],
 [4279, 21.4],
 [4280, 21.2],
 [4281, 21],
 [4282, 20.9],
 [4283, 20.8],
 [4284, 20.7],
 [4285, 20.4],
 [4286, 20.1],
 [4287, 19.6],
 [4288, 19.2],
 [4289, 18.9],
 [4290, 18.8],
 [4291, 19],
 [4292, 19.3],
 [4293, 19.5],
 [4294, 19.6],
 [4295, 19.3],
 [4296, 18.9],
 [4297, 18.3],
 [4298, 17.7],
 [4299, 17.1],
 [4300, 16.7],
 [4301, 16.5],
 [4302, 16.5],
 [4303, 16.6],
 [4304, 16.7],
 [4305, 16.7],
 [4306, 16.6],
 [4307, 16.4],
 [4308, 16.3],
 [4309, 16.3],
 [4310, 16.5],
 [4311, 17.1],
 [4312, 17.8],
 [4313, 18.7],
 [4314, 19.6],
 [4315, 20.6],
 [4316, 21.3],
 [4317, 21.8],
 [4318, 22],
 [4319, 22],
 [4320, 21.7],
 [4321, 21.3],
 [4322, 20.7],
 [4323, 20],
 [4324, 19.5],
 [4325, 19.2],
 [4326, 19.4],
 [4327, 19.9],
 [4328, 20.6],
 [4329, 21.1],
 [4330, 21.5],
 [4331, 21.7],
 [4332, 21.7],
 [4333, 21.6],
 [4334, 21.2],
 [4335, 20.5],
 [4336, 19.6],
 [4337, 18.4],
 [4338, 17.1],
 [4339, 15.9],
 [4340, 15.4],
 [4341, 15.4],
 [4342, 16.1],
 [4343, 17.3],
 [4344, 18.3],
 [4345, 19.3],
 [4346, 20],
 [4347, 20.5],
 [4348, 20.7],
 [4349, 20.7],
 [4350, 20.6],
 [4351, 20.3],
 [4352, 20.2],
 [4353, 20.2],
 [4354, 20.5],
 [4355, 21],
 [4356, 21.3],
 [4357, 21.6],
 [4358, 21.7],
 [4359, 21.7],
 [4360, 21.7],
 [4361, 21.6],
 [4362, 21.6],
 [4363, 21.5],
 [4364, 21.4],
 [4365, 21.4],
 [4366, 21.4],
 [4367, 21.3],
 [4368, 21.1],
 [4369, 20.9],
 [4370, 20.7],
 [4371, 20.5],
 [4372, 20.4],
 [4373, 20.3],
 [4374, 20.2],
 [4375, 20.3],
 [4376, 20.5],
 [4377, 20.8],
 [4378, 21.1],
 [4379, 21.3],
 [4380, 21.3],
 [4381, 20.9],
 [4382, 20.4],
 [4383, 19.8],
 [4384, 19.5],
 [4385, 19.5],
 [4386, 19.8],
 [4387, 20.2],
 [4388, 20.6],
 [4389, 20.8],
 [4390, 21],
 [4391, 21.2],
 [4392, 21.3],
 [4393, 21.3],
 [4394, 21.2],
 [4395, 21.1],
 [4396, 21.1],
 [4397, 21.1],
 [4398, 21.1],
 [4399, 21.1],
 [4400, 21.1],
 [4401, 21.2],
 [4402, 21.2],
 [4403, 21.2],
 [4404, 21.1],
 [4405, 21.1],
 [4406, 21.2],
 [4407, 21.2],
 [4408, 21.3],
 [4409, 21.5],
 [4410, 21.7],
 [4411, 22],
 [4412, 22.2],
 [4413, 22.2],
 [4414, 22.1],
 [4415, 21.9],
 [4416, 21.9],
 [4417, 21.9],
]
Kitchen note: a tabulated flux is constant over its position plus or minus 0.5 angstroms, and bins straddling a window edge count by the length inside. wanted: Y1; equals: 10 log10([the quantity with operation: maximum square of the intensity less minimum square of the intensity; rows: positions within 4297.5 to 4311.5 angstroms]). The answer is 16.8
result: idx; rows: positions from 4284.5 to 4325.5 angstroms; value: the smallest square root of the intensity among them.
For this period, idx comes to 4.04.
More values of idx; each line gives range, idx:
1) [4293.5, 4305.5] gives 4.06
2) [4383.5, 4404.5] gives 4.42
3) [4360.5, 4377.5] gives 4.49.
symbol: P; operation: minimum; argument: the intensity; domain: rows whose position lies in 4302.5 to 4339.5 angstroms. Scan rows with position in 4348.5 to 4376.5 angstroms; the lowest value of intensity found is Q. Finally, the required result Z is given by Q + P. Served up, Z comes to 36.1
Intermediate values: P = 15.9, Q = 20.2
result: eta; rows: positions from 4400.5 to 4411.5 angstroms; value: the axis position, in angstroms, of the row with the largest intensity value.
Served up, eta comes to 4411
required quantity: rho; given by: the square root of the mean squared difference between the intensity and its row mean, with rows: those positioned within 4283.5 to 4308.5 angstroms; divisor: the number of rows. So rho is 1.4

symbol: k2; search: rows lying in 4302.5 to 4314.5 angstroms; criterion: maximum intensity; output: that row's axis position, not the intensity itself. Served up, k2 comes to 4314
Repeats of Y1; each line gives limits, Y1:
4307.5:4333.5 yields 23.4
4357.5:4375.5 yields 18.0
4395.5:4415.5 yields 16.8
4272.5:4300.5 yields 22.5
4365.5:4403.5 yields 18.9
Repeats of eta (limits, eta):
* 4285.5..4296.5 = 4286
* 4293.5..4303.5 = 4294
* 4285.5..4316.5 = 4316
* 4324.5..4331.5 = 4331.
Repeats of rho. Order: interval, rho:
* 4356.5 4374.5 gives 0.5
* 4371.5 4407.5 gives 0.5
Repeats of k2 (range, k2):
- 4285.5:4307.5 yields 4286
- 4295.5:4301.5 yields 4296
